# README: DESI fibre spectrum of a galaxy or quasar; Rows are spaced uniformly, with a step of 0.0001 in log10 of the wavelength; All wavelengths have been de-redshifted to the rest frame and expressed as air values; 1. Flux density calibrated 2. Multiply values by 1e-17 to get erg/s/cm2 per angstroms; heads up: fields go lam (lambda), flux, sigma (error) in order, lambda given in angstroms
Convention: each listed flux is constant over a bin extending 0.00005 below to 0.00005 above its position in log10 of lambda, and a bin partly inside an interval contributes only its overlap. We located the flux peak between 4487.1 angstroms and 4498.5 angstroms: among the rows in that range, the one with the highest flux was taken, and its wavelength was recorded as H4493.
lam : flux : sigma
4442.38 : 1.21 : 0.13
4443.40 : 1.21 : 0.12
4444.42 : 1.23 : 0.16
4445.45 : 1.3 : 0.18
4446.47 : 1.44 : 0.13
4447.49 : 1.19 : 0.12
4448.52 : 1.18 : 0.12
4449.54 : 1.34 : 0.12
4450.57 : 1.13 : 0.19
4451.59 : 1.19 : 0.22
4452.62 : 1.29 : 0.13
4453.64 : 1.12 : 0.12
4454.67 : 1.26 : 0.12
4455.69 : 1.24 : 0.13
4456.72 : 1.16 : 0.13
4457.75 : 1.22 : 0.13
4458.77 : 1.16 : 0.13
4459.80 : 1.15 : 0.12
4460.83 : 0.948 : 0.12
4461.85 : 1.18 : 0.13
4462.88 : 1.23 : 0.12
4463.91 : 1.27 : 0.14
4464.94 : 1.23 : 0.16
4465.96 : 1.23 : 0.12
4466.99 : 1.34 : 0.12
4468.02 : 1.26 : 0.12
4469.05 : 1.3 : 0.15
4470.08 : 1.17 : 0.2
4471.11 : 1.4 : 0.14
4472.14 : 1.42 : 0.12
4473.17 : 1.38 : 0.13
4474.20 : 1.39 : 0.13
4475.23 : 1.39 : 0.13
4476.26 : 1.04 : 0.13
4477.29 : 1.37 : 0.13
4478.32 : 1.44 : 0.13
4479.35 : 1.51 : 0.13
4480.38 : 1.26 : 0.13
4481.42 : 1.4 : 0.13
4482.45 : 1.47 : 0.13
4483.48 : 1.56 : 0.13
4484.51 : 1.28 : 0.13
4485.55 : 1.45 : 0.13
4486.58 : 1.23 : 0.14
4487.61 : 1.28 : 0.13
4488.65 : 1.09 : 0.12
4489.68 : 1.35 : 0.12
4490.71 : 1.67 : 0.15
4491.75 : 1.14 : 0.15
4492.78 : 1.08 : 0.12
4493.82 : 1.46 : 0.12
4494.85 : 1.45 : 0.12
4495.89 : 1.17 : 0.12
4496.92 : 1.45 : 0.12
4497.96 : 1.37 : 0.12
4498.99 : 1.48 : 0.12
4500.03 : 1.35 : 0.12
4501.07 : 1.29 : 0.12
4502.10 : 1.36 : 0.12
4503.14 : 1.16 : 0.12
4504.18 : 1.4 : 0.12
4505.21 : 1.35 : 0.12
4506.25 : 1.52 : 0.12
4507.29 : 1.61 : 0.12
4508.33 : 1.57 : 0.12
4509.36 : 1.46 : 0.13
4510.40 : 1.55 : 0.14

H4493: 4490.71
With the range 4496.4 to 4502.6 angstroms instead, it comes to 4498.99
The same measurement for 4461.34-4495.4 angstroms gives 4490.71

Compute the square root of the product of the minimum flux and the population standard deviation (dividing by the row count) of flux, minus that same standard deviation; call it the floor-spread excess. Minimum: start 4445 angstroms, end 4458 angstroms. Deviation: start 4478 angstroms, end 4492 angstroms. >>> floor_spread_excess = 0.263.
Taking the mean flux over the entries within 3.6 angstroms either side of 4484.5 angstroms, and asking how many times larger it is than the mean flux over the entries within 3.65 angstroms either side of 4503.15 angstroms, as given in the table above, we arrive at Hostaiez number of 1.03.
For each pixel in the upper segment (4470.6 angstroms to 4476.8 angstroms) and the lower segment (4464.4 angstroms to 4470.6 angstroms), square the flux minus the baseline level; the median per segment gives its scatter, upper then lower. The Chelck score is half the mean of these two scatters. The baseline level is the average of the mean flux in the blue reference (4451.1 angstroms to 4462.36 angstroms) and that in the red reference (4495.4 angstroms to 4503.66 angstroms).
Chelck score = 0.0055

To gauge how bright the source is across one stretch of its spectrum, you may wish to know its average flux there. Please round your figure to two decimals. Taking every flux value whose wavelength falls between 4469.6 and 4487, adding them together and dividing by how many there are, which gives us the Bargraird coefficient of 1.36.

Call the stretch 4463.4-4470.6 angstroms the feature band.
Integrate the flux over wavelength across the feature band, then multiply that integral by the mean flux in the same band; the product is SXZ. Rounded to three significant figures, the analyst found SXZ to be 11.4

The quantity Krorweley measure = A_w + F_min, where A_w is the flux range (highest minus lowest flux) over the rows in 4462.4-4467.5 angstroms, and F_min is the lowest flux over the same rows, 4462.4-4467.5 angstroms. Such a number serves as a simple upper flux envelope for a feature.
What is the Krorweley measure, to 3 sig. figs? 1.34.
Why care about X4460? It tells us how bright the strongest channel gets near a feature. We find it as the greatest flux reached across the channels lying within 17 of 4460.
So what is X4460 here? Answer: 1.44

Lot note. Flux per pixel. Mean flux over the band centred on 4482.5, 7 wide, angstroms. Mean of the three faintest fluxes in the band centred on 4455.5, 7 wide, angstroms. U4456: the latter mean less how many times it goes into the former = -0.09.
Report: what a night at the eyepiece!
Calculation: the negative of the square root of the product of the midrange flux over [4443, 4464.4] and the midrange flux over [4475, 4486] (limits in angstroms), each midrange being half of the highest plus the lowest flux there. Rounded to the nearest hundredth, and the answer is -1.25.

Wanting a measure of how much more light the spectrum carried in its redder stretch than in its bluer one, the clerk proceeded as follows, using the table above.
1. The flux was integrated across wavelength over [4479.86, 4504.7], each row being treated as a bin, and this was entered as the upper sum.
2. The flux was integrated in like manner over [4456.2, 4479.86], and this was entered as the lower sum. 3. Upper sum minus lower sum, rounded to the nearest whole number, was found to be 3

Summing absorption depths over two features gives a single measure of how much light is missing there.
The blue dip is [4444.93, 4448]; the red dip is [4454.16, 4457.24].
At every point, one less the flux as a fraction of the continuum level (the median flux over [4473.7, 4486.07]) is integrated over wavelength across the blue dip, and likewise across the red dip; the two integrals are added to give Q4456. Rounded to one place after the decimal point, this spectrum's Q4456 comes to 0.6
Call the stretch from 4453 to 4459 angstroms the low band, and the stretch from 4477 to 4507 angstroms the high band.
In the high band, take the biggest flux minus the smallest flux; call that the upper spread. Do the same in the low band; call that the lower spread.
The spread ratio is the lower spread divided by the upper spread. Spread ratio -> 0.2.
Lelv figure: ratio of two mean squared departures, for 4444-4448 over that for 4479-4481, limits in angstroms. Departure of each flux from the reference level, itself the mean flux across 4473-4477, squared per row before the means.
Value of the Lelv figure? 0.4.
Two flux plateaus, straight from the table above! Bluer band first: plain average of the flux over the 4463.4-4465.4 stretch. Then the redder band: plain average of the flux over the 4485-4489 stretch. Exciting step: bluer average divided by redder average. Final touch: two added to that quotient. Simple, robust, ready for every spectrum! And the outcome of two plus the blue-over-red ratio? 2.99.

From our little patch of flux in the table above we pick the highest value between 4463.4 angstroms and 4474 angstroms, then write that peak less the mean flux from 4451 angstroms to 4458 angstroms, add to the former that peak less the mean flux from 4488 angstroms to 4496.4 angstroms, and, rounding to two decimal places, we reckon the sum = 0.33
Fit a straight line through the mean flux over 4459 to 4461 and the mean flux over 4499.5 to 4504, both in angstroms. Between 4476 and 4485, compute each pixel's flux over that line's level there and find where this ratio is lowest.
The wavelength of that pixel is 4476.26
